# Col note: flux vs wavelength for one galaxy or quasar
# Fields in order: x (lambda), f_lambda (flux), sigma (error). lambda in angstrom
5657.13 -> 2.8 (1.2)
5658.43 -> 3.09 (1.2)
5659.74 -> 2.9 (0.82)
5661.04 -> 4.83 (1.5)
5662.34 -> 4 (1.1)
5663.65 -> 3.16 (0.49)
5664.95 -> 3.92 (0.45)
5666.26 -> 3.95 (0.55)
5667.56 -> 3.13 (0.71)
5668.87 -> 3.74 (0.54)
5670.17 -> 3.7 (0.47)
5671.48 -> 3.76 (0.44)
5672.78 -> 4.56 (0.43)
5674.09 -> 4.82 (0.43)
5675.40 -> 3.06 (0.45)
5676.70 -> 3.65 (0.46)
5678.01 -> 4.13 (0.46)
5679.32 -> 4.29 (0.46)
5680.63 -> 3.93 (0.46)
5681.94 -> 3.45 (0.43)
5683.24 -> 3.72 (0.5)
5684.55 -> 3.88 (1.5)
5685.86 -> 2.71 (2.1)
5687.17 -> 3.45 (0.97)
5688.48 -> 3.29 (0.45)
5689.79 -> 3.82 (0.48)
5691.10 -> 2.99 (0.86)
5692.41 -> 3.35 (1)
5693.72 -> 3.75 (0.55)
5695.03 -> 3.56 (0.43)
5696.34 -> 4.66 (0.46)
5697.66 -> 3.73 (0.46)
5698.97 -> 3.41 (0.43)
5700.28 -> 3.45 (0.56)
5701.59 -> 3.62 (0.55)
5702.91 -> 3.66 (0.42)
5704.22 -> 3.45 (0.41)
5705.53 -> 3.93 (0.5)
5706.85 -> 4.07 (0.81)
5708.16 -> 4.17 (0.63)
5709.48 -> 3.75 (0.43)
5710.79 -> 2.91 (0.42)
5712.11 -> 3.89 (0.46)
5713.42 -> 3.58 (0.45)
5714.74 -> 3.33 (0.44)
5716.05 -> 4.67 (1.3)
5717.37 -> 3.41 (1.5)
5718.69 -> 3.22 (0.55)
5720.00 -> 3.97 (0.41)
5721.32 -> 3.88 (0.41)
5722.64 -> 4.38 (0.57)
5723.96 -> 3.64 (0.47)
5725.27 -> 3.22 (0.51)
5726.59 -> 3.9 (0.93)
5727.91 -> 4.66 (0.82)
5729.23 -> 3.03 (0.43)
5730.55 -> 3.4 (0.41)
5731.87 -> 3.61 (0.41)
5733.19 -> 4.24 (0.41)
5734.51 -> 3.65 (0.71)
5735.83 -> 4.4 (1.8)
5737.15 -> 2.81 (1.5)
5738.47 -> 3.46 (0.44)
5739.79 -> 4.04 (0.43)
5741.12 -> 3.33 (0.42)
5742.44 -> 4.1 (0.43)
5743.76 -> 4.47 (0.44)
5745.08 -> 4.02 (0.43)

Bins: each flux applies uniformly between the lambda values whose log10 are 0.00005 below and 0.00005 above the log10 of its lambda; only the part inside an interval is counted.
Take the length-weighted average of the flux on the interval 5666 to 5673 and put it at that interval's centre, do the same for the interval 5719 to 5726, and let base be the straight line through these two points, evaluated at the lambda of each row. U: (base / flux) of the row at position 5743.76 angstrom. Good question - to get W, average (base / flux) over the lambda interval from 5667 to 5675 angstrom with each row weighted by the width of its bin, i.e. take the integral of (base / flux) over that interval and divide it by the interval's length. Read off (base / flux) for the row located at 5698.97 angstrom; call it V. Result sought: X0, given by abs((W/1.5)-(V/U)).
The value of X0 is 0.65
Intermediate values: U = 0.85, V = 1.11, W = 0.975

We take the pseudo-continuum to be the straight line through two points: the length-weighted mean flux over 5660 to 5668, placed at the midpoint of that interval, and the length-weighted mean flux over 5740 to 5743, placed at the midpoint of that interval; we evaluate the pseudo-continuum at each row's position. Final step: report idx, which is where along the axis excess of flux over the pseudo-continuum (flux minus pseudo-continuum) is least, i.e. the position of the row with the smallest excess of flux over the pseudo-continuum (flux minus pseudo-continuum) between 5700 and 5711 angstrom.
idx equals 5710.79 angstrom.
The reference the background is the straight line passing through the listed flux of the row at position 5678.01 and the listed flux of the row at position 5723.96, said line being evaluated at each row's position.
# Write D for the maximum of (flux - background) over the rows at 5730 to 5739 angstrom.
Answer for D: 0.9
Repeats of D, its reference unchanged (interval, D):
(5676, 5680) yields 0.2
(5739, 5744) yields 1.0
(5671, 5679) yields 0.6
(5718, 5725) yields 0.7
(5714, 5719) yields 0.9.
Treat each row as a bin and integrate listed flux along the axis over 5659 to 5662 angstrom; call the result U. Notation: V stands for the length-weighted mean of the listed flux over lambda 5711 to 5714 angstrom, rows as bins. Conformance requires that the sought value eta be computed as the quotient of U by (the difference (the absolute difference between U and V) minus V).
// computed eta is 2.7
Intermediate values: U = 11.6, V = 3.6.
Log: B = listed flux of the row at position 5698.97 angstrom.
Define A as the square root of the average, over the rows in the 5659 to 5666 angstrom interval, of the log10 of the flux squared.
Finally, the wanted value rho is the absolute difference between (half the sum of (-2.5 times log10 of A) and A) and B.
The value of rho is 2.8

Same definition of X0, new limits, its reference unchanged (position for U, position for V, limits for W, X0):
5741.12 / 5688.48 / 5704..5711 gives 0.33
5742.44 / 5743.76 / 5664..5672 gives 0.23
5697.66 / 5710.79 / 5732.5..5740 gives 0.59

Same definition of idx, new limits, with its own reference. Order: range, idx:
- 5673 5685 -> 5675.40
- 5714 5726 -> 5718.69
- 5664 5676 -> 5675.40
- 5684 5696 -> 5685.86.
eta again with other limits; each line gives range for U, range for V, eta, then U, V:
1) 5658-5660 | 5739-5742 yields -4.2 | 6.0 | 3.7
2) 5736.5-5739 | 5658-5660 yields 4.3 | 7.8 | 3.0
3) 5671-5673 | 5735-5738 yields 7.9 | 8.2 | 3.6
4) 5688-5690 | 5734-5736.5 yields -6.7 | 7.0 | 4.0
